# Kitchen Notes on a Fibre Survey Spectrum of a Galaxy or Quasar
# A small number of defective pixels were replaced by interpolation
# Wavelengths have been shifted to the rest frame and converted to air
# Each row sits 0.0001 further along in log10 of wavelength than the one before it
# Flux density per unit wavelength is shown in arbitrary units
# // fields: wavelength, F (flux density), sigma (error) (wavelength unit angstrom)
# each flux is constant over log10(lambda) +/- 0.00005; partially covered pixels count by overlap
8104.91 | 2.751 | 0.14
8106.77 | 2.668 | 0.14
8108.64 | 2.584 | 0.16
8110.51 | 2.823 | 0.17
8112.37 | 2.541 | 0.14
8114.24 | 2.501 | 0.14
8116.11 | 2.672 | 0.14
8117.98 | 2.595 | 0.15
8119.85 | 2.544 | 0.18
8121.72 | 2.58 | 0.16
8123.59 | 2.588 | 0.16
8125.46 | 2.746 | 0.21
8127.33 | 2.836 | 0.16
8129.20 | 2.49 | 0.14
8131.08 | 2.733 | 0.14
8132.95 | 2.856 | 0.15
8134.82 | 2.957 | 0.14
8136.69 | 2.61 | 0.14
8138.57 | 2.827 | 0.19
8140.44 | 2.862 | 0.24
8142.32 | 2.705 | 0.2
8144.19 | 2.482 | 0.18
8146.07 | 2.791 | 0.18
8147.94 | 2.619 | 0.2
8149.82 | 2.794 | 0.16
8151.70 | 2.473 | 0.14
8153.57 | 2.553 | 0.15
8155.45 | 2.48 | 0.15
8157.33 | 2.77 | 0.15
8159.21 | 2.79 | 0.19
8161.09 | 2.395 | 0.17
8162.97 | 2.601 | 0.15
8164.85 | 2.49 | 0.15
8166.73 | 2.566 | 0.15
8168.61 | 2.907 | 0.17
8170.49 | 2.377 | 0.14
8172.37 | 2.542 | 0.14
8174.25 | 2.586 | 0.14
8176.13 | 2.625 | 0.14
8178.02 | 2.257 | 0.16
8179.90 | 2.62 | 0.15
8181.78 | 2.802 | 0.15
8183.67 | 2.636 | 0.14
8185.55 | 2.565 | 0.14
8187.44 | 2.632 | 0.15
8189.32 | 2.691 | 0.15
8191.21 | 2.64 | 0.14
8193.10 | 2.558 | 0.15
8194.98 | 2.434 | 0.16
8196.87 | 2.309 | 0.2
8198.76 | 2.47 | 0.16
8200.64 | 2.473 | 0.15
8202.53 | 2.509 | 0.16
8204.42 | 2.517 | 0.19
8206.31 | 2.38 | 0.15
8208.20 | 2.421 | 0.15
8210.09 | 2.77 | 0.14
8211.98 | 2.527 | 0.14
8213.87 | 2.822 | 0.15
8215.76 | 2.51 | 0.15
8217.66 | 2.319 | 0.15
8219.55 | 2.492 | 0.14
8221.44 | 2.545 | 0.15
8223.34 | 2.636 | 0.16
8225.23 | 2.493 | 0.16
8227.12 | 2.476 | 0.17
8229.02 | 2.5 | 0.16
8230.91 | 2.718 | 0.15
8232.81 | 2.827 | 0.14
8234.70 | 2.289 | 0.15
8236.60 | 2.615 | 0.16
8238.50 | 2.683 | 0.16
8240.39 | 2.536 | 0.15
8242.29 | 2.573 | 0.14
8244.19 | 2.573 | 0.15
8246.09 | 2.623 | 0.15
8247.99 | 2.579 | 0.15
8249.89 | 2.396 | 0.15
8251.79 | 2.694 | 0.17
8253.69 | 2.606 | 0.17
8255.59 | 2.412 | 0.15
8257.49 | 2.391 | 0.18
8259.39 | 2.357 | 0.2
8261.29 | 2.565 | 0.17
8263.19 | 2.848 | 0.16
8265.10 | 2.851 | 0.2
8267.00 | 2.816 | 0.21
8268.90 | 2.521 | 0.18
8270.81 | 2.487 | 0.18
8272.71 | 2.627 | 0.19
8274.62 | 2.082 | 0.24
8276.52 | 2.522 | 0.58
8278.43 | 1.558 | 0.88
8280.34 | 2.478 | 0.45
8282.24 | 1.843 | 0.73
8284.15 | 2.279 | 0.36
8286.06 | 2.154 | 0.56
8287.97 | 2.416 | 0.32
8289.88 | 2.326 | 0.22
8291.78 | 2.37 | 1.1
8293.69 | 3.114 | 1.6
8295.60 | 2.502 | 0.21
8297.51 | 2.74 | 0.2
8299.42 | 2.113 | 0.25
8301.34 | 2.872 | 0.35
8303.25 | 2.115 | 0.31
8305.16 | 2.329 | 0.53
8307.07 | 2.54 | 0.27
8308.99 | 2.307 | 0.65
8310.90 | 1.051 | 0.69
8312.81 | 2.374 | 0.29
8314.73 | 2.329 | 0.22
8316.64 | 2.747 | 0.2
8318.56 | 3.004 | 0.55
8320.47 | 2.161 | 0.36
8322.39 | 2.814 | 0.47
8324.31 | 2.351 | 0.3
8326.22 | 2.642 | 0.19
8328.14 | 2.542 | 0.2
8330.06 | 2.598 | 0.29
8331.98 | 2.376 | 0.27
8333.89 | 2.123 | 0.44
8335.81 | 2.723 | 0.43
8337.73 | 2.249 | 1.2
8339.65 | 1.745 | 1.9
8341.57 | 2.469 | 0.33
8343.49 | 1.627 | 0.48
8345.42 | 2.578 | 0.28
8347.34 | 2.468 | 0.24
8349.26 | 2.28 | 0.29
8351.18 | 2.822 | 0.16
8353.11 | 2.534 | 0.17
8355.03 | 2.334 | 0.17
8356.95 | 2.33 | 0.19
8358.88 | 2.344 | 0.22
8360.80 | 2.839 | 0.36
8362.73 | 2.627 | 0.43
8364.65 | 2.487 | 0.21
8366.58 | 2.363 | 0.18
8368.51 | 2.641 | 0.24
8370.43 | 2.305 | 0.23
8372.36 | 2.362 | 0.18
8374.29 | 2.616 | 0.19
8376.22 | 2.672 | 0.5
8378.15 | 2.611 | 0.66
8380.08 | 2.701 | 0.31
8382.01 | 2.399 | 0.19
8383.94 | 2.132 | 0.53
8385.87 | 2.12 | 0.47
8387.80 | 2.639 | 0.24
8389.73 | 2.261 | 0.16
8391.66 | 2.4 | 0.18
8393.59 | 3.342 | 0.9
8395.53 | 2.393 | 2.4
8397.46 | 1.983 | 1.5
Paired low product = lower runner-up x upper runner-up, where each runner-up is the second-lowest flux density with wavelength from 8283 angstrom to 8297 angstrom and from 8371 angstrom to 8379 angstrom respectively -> 5.95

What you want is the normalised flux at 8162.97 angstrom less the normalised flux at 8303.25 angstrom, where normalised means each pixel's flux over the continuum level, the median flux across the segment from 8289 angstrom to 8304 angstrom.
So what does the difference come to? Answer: 0.20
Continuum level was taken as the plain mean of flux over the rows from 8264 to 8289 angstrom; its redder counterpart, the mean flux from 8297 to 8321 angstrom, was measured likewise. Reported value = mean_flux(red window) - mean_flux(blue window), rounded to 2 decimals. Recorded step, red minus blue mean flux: 0.00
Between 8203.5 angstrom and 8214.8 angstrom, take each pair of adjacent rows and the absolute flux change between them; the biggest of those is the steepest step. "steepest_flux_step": 0.35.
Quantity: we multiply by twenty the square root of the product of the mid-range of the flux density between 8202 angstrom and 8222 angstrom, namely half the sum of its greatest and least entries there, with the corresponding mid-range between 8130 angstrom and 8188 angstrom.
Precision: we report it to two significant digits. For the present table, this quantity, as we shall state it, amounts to 52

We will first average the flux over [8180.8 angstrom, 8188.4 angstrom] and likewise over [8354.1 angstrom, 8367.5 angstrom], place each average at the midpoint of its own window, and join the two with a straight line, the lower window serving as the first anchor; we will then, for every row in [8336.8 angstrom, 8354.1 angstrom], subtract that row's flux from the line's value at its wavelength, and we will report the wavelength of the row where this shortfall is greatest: 8343.49 angstrom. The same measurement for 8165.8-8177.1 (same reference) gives 8170.49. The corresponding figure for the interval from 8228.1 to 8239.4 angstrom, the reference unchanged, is 8234.70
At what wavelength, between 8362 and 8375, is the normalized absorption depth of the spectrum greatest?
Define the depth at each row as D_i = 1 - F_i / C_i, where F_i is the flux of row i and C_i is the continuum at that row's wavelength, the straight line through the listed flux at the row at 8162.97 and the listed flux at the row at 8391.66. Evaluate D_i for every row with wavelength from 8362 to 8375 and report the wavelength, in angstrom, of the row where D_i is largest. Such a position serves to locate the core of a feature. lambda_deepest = 8370.43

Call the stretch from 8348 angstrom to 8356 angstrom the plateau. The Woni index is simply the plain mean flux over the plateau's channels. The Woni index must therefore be 2.49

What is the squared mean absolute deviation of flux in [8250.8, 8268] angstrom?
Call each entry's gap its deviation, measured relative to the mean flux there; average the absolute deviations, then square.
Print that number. 0.028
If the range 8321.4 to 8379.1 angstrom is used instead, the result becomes 0.041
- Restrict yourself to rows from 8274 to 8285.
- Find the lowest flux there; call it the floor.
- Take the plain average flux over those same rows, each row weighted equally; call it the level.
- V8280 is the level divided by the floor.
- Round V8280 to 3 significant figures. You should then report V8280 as 1.37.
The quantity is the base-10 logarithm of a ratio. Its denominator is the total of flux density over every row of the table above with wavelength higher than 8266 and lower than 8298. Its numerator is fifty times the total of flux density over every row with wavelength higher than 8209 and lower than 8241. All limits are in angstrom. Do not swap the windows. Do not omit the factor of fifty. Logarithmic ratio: 1.73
